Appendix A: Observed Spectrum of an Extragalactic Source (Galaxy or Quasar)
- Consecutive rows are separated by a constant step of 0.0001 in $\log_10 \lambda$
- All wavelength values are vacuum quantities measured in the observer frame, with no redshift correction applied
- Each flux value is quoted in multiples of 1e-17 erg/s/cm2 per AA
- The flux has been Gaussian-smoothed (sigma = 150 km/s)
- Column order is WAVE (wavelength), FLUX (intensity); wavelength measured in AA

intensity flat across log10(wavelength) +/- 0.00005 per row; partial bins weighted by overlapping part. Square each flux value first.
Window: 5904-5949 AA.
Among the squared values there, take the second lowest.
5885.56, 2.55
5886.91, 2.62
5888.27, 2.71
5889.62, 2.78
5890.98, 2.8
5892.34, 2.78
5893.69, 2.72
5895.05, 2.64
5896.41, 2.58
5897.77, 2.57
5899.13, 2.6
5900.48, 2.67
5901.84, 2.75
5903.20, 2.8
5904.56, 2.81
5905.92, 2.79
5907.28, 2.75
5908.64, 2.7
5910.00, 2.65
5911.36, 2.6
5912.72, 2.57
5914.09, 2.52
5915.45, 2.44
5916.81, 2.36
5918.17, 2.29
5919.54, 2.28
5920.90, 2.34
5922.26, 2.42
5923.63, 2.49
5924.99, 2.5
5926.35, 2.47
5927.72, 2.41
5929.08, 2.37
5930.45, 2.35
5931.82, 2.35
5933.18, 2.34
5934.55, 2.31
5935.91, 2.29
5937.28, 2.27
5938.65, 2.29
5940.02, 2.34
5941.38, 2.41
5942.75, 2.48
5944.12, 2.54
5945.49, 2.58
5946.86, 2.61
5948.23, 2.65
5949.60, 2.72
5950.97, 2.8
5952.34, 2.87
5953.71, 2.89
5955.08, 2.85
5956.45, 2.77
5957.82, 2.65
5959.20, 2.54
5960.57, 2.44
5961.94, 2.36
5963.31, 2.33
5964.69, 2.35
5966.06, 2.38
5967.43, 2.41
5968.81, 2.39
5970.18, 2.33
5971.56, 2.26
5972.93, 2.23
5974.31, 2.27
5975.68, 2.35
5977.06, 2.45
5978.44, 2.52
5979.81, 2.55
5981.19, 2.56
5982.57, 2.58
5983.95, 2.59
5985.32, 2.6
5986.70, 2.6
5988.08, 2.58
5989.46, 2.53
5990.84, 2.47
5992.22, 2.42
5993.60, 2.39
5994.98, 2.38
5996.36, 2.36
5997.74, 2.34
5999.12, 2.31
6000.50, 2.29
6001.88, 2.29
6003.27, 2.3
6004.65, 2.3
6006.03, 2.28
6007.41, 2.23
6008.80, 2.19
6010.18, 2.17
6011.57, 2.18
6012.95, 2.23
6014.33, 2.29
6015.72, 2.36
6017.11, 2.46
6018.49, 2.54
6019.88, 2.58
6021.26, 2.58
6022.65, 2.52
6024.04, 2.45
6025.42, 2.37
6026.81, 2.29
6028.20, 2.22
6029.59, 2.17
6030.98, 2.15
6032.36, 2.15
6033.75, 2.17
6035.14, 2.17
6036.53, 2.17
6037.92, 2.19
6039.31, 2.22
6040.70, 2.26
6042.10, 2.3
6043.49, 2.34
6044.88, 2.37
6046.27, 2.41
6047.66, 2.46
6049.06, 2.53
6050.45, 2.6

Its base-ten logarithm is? 0.716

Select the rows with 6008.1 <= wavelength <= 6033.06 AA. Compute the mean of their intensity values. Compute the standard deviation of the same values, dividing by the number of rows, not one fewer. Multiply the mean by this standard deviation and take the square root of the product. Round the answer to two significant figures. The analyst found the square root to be 0.60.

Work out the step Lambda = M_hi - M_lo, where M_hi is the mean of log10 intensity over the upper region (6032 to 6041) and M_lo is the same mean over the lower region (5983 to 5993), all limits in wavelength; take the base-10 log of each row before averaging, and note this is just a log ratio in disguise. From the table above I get -0.06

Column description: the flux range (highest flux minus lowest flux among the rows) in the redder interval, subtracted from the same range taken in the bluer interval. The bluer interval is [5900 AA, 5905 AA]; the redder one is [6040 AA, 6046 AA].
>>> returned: 0.03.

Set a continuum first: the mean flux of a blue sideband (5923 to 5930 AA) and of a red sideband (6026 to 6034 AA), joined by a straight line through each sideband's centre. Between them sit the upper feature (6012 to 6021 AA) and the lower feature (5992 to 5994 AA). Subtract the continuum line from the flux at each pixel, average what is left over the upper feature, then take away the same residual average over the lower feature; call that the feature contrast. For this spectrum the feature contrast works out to 0.06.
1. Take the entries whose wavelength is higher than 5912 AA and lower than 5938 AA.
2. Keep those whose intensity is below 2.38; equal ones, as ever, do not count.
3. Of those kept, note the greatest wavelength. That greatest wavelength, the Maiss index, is 5937.28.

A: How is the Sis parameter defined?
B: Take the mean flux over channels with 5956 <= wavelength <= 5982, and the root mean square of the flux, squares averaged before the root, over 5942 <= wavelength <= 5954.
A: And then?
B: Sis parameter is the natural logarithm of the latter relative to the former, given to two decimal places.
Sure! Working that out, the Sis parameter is 0.10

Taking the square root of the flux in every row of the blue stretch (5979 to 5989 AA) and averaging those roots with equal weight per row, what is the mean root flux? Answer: 1.61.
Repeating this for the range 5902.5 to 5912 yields 1.65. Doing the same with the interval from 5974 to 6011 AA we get 1.55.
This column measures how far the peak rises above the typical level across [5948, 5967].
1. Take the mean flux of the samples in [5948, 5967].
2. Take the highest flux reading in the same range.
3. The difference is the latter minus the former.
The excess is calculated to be 0.28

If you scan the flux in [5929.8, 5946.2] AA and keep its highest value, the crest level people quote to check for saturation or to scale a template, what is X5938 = 2.58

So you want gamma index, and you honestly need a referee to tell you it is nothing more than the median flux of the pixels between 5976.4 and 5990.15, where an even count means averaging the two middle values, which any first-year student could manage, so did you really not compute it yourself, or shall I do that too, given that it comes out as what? 2.57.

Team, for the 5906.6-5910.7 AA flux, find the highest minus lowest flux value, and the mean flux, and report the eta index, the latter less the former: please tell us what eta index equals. 2.60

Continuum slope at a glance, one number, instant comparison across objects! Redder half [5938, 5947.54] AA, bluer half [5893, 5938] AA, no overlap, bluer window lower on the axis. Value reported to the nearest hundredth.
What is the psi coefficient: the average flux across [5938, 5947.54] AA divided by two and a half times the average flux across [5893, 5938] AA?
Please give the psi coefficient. 0.39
